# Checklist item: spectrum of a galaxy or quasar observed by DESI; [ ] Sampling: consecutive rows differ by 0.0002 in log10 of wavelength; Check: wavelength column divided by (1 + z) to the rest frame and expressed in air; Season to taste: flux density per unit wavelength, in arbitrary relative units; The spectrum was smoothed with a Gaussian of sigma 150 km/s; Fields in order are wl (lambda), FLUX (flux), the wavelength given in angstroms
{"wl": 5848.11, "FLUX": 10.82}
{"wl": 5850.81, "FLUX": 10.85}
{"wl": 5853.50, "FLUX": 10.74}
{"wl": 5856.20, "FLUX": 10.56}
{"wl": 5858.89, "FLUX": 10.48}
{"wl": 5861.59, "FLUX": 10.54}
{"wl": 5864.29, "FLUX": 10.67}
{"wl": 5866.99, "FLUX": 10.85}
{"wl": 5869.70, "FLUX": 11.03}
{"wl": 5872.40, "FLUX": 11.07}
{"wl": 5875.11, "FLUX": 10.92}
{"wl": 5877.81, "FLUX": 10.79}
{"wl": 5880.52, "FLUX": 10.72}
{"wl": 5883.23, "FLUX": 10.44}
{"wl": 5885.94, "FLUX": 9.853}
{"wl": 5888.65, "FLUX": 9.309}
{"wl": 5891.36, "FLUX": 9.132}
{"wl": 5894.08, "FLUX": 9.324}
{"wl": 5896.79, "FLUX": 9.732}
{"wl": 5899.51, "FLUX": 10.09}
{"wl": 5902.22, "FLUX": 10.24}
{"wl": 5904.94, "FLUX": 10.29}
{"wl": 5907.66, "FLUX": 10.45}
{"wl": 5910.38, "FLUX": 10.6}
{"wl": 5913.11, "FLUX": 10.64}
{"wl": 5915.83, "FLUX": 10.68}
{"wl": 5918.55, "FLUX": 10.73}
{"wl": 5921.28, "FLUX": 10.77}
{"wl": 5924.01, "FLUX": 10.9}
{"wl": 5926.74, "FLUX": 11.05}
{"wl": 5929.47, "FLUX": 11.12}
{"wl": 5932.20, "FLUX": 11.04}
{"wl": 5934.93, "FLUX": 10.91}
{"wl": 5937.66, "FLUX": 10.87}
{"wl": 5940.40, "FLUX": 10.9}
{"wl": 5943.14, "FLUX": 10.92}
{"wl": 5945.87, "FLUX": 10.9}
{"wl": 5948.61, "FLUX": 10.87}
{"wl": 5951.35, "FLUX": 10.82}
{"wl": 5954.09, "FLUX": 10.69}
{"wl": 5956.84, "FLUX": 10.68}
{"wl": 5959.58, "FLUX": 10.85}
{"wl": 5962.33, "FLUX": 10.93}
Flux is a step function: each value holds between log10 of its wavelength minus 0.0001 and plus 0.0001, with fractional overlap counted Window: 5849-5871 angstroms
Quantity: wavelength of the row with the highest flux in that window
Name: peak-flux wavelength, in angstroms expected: 5869.70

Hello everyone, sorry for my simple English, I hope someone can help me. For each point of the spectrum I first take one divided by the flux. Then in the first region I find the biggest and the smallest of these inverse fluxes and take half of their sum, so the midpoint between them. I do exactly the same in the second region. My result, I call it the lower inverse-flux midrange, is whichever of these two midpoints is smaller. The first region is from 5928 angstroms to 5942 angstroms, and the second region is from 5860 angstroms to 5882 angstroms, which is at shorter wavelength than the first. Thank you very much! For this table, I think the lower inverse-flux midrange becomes 0.0910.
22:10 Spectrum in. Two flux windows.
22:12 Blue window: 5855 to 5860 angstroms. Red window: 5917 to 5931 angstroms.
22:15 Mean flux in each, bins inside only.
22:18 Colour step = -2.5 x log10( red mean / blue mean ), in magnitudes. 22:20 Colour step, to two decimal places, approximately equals -0.04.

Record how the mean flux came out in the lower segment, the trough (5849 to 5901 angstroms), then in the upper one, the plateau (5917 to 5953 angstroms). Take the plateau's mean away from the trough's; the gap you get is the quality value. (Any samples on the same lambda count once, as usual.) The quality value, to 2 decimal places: -0.53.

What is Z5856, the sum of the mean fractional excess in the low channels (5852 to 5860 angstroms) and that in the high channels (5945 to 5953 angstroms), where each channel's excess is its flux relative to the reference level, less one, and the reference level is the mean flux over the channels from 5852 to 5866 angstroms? 0.02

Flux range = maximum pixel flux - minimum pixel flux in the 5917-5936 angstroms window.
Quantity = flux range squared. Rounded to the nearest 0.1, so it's 0.2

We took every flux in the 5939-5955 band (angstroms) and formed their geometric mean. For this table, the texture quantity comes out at 10.8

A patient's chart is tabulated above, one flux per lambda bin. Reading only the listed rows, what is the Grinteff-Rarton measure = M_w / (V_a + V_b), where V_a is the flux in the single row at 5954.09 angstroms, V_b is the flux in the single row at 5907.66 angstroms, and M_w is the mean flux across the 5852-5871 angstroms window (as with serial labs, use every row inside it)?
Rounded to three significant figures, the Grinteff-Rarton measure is 0.506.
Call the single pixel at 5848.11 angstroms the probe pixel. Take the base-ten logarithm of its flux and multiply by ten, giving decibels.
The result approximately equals 10.3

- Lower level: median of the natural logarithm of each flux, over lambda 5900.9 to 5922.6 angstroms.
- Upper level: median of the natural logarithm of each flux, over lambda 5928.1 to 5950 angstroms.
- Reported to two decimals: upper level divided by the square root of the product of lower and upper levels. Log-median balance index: 1.01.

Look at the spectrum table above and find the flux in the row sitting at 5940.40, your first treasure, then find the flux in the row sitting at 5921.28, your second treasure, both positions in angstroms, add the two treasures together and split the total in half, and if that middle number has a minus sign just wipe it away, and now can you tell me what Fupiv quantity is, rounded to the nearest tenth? 10.8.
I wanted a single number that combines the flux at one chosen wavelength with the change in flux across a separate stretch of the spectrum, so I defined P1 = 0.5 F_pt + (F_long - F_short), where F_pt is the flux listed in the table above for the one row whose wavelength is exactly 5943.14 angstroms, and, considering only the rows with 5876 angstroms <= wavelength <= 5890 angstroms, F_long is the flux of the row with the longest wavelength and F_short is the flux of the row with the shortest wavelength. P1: 4.0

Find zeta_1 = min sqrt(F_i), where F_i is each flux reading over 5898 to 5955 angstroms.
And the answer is 3.18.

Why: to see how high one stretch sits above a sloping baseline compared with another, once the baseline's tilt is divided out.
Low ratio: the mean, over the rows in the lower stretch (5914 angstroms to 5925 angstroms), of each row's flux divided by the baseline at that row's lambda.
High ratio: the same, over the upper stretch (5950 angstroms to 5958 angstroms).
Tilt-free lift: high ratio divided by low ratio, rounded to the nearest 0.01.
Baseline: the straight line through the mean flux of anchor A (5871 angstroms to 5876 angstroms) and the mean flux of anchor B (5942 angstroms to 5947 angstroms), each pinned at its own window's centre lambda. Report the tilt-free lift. 1.00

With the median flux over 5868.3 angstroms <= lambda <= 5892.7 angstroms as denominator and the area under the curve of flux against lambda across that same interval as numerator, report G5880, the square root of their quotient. 4.9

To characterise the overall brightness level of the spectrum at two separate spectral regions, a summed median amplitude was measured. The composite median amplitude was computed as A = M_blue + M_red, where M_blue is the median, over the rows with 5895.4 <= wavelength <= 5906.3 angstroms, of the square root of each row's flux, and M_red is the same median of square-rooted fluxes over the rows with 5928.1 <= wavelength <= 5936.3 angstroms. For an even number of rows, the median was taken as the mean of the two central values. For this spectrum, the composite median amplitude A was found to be 6.51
